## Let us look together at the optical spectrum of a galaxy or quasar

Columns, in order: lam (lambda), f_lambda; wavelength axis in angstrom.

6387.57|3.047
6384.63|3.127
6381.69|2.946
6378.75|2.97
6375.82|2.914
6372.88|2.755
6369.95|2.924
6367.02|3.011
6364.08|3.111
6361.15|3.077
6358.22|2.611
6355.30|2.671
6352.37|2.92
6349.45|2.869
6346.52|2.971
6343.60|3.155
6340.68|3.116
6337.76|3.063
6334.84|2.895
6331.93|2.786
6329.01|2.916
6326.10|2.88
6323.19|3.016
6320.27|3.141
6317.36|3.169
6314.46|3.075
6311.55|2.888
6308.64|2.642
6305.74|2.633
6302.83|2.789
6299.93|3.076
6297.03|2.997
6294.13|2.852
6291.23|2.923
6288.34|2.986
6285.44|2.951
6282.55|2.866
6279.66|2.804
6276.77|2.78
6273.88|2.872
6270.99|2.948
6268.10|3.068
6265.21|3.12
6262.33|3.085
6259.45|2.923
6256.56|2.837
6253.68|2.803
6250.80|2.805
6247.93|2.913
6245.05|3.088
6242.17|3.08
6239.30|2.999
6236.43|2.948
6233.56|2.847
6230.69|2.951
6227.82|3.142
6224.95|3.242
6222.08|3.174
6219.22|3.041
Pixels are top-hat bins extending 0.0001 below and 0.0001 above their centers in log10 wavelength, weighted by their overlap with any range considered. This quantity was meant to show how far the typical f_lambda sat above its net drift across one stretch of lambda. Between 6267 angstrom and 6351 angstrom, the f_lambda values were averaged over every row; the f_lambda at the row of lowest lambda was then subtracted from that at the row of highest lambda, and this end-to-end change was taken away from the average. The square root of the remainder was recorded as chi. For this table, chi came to 1.77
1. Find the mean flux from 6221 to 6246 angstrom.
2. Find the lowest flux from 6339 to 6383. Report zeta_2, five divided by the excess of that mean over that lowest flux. 11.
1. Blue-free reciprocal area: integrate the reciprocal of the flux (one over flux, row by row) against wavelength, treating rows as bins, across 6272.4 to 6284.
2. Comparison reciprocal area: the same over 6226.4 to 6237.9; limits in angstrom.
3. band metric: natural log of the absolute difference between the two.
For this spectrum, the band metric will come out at -1.5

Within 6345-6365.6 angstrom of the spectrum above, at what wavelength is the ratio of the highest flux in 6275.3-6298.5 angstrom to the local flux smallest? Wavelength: 6364.08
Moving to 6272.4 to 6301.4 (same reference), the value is 6299.93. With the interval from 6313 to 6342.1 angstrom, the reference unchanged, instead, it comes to 6317.36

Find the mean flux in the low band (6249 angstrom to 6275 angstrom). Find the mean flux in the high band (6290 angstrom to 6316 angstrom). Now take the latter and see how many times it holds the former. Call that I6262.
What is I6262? 0.98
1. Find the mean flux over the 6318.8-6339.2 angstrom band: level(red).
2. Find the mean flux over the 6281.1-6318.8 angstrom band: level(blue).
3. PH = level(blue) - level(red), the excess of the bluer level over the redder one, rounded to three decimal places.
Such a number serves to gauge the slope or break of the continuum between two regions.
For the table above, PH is -0.045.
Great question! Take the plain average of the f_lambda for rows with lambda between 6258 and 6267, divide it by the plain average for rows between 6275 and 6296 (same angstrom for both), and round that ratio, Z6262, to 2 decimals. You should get 1.06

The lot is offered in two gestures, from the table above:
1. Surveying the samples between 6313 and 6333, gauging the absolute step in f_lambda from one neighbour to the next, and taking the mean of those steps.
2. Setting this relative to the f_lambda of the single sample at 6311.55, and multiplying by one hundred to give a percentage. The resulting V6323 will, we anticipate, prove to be 3.2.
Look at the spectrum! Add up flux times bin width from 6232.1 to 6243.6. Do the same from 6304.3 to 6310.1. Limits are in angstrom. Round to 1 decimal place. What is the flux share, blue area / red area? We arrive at 2.2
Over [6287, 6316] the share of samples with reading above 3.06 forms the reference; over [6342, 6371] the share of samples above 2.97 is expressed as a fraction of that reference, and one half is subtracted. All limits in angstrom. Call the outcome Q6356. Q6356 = 2.0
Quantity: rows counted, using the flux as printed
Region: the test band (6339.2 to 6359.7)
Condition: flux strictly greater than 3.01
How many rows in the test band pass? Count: 2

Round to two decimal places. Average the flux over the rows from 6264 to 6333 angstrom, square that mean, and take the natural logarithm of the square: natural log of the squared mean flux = 2.15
